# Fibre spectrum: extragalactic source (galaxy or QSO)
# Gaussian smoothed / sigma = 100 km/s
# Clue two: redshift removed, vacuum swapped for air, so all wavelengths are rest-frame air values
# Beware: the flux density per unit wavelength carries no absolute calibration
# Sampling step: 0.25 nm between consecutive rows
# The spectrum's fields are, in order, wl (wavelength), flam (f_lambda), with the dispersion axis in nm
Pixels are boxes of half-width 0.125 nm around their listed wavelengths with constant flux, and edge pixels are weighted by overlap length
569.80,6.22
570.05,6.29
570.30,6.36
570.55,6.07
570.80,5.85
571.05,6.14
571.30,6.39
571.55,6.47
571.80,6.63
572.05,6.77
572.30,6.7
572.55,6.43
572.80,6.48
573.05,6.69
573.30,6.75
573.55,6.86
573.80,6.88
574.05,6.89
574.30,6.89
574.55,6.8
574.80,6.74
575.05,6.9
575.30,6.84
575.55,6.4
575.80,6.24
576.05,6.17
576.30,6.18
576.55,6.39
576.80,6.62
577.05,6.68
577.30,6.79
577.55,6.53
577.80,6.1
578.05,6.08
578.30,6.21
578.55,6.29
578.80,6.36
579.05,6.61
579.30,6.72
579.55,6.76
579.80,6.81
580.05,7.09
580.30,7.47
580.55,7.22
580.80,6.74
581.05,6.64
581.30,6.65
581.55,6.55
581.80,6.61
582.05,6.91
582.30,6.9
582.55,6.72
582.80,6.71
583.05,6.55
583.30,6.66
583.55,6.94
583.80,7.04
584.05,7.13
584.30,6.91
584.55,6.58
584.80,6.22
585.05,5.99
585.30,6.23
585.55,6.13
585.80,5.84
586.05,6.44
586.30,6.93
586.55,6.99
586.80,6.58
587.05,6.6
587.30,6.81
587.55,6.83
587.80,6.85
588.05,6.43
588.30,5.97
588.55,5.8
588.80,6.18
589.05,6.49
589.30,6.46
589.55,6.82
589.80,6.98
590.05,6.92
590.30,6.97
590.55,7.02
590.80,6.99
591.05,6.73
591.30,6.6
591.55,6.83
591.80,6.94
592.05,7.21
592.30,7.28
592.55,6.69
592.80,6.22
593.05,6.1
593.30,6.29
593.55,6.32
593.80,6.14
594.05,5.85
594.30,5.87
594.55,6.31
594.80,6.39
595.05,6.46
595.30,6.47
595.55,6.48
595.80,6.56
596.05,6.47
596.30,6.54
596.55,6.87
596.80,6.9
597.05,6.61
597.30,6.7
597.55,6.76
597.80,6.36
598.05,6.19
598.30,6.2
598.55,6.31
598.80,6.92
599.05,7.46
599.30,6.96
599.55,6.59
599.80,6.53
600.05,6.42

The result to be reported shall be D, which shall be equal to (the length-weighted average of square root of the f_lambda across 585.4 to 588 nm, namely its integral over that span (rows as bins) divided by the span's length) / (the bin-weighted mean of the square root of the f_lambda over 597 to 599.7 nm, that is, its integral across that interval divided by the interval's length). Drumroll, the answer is 1.00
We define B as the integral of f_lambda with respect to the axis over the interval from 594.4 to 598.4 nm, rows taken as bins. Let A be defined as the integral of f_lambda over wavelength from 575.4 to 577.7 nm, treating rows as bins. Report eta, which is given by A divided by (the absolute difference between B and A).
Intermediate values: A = 15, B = 26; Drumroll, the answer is 1.32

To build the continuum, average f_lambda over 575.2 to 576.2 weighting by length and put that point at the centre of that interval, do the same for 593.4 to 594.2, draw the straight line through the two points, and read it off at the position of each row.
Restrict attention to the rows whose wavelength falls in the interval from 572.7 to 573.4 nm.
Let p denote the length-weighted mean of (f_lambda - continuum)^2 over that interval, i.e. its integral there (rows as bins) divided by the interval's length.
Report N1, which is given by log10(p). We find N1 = -1.3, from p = 0.05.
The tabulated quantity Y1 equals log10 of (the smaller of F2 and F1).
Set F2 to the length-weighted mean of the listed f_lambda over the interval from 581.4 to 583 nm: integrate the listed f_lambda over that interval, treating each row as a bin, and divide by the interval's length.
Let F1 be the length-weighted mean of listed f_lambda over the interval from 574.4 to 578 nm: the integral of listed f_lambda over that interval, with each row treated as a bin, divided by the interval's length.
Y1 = 0.814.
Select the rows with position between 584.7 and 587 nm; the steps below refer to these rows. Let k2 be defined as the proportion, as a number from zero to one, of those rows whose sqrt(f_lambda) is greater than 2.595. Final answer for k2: 0.22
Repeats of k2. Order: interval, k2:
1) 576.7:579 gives 0.11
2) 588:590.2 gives 0.33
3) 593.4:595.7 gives 0.00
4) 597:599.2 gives 0.33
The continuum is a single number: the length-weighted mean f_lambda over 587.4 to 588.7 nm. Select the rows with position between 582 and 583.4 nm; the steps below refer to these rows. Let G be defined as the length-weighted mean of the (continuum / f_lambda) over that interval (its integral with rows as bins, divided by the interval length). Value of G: 0.948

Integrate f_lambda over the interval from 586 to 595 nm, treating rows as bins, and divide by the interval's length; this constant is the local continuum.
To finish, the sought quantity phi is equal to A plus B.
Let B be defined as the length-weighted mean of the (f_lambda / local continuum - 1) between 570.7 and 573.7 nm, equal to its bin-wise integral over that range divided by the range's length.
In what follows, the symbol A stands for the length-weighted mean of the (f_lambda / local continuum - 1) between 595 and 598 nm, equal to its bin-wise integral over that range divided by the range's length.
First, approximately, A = 0.0019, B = -0.009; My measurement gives -0.007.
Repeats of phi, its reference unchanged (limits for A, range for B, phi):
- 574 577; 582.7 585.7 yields 0.001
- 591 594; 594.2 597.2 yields -0.010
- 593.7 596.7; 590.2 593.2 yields 0.001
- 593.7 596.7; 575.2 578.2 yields -0.056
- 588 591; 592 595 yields -0.029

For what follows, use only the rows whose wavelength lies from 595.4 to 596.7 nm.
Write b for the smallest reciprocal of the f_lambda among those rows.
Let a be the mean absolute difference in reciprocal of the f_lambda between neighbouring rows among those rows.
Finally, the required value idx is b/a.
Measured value 45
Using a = 0.0033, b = 0.146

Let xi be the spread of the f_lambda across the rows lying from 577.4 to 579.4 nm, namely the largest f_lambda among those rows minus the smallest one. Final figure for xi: 0.64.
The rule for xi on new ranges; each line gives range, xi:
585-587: 1.15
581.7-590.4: 1.33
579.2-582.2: 0.92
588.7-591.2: 0.84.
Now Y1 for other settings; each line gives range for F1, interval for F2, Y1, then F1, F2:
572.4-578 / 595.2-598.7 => 0.815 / 6.60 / 6.53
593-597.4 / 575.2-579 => 0.806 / 6.41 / 6.39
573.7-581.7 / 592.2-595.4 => 0.801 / 6.63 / 6.33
